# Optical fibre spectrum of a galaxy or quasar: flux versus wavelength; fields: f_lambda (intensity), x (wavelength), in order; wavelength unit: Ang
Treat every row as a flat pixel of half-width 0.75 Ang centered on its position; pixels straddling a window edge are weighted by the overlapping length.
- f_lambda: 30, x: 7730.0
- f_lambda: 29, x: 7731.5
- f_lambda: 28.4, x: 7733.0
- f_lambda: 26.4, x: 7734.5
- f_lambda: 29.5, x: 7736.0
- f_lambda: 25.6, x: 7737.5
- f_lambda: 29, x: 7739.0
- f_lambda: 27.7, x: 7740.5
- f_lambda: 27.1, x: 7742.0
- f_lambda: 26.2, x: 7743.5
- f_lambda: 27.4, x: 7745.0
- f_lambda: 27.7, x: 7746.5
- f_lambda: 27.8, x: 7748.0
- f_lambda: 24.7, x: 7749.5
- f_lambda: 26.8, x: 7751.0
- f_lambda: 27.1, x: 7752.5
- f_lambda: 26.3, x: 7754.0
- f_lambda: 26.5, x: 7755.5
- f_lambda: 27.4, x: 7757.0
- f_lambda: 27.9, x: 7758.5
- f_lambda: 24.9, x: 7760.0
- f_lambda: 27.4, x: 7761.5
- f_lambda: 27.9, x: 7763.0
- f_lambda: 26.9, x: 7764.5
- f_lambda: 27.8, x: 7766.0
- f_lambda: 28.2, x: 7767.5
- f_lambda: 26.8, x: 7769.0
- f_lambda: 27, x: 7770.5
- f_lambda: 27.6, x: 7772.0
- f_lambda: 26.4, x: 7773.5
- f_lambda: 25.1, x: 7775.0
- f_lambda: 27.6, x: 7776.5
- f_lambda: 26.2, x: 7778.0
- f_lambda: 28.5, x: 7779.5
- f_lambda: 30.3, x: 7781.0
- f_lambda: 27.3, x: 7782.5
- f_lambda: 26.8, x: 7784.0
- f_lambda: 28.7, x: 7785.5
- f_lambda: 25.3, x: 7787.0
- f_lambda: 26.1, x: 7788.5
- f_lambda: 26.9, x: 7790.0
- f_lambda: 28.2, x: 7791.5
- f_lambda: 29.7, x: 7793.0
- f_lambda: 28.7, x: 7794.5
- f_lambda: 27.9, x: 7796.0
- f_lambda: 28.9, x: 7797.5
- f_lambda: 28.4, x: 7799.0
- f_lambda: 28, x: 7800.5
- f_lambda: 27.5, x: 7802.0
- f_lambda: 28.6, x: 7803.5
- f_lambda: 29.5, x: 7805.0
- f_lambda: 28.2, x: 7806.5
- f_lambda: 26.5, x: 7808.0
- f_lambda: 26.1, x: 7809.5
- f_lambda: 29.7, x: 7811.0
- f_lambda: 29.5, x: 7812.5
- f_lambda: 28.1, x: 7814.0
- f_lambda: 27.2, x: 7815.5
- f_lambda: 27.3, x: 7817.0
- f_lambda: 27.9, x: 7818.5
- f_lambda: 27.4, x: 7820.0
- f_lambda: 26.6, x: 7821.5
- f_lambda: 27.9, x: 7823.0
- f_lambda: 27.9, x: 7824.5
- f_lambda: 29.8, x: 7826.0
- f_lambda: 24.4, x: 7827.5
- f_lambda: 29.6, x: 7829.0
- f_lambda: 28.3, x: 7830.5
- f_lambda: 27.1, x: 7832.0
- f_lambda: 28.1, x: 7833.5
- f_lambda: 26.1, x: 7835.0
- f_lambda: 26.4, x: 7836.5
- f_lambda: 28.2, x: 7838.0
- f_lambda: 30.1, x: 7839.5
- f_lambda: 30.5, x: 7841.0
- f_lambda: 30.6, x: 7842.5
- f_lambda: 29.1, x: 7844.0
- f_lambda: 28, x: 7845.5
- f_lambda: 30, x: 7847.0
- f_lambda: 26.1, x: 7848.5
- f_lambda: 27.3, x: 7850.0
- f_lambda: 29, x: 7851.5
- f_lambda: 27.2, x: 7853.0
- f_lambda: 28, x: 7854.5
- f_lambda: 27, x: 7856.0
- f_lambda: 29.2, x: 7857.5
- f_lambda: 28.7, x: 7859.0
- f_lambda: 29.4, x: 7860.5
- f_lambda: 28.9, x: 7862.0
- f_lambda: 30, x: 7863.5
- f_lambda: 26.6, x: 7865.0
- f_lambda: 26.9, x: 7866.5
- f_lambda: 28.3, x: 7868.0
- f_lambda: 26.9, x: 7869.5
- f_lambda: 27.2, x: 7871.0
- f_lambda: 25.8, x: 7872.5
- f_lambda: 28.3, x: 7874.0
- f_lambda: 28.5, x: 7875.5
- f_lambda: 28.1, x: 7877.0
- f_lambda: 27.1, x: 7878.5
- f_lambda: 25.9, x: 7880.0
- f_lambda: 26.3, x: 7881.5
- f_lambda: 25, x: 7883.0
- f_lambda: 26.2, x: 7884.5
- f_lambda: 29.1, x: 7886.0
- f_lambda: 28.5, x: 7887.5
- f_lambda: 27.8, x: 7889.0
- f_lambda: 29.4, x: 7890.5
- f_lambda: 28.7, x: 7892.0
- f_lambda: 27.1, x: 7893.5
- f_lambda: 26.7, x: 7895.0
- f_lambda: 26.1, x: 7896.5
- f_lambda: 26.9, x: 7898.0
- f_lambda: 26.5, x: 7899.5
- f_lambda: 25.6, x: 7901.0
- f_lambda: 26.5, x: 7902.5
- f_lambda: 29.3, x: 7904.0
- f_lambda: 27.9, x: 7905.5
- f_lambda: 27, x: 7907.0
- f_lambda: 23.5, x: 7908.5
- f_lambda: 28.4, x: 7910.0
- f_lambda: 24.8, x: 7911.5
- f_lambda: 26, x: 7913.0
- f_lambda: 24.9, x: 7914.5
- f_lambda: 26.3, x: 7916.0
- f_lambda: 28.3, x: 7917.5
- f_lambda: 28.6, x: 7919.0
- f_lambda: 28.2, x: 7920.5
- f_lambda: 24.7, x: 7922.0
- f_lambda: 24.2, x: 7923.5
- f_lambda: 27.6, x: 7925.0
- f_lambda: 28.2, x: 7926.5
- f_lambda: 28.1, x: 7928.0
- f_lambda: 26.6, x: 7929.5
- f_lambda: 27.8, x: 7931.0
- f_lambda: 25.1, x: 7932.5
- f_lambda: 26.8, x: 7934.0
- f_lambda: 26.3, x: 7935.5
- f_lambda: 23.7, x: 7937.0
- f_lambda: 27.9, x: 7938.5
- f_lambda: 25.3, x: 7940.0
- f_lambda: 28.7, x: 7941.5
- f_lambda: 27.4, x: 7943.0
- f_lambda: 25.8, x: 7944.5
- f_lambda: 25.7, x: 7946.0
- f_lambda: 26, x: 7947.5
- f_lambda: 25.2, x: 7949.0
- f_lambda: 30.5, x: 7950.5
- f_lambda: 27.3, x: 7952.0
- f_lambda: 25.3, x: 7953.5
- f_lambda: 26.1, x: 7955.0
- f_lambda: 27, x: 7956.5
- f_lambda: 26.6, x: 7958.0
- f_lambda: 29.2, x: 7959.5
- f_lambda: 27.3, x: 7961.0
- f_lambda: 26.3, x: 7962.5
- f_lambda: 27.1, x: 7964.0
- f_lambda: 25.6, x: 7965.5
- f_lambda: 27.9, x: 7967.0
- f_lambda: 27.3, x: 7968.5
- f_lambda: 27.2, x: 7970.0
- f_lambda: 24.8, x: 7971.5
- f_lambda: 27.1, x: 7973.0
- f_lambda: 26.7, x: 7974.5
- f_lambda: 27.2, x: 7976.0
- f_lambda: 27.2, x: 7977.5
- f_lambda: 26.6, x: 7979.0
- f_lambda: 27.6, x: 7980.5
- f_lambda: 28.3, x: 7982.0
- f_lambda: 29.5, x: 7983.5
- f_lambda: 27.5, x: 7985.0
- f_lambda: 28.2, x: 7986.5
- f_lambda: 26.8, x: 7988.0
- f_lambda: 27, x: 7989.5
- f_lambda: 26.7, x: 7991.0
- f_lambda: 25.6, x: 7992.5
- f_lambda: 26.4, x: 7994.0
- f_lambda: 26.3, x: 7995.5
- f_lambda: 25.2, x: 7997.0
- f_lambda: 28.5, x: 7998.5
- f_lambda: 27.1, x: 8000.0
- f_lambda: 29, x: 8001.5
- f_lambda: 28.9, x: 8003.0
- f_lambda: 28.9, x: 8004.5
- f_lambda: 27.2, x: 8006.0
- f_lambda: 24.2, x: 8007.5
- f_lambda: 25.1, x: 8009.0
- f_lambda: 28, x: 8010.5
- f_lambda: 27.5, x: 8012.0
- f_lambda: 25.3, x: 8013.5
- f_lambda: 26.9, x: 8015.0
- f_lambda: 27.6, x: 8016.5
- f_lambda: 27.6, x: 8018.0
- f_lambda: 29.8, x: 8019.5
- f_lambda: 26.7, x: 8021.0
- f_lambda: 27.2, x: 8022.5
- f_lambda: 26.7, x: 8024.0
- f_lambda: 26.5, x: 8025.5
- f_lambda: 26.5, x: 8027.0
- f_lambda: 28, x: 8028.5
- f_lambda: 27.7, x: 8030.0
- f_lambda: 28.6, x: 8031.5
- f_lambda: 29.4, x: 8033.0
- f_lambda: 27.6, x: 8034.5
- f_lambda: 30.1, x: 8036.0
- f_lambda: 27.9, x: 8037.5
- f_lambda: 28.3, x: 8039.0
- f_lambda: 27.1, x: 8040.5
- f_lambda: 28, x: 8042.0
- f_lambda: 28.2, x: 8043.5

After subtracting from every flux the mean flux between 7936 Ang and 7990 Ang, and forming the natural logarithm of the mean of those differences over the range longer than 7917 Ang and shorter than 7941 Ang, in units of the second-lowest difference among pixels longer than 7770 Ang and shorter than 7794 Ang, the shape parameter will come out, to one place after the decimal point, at -1.9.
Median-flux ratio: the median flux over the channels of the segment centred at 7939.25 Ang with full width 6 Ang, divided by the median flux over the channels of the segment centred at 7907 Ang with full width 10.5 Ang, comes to 0.99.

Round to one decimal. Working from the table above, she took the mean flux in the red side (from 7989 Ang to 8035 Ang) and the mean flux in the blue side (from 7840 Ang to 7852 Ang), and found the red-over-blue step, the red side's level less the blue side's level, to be -1.6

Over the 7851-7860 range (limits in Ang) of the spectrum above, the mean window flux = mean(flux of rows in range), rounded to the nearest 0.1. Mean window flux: 28.2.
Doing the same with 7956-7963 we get 27.3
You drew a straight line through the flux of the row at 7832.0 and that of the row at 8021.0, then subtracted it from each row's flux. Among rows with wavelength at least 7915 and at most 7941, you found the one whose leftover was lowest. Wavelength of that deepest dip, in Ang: 7937.0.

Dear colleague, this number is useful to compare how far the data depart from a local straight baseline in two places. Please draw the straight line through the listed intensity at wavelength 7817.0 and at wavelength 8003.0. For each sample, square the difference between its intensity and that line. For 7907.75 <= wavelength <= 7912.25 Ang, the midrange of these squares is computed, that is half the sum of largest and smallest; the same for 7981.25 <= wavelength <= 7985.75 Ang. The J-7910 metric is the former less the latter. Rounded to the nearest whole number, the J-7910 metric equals 10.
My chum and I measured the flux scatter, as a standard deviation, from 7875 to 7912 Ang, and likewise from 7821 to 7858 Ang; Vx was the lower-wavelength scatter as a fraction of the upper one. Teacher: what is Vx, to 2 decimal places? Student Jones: 1.04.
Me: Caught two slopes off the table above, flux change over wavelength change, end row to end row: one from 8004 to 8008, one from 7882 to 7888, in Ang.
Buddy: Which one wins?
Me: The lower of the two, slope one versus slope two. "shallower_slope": -1.57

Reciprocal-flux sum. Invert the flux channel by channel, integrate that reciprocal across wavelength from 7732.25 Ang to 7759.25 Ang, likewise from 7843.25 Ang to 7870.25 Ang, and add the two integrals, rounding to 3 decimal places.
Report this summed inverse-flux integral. 1.956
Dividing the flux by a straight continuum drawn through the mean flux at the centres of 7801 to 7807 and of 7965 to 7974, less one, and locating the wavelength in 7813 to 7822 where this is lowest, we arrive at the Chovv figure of 7821.5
